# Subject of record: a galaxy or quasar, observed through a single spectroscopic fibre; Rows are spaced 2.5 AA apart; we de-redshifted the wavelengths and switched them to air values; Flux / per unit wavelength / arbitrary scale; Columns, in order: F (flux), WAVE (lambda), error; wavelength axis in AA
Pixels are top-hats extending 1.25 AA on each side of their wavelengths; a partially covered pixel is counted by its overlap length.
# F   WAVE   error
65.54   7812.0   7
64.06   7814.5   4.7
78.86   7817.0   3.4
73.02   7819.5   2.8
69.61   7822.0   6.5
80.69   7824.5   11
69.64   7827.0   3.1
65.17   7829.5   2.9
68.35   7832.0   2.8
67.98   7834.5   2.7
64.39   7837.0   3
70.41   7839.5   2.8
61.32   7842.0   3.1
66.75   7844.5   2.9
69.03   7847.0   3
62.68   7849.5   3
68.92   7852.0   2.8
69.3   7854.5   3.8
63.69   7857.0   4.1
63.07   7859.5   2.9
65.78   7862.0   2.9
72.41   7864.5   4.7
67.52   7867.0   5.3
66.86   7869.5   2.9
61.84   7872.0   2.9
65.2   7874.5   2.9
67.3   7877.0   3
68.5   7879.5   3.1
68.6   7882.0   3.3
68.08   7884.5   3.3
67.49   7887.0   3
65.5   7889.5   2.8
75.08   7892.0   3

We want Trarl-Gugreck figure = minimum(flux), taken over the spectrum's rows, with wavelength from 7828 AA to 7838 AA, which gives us 64.39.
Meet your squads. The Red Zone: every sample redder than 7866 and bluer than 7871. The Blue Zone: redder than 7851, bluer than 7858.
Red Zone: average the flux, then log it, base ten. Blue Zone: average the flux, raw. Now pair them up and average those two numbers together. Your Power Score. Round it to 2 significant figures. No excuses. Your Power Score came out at 35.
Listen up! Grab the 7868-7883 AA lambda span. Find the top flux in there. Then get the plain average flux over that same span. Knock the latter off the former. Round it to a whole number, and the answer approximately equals 2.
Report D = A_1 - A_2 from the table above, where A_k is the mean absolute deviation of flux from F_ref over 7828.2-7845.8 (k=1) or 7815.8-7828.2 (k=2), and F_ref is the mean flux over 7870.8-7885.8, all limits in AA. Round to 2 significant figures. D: -5.5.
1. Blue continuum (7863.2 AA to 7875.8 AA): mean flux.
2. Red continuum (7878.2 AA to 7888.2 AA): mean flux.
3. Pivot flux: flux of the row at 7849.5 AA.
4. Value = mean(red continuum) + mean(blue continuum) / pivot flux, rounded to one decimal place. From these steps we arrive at 69.2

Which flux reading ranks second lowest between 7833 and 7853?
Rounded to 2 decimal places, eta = 62.68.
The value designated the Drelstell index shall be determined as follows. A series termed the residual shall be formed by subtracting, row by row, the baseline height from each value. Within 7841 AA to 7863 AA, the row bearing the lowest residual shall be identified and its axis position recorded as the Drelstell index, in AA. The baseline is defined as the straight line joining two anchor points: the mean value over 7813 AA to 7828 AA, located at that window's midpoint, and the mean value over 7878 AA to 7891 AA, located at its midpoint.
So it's 7842.0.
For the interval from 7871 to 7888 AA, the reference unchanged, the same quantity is 7872.0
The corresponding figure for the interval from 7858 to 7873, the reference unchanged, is 7872.0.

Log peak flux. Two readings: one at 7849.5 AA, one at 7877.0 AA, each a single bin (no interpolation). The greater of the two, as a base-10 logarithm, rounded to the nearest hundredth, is 1.83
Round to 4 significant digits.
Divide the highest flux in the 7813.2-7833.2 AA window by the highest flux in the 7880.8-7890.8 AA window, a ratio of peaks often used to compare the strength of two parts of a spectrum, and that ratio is 1.176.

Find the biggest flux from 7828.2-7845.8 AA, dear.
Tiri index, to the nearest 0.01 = 70.41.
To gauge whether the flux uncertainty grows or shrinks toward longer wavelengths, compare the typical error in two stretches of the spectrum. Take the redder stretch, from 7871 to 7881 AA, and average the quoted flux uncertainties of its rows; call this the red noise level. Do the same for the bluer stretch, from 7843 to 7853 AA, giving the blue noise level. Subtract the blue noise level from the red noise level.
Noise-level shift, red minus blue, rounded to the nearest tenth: 0.1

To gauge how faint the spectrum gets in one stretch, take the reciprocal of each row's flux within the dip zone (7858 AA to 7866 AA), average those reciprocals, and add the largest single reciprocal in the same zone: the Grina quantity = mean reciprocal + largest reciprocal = 0.0308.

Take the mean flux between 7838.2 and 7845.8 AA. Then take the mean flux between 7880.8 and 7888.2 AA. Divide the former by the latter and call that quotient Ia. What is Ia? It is 0.97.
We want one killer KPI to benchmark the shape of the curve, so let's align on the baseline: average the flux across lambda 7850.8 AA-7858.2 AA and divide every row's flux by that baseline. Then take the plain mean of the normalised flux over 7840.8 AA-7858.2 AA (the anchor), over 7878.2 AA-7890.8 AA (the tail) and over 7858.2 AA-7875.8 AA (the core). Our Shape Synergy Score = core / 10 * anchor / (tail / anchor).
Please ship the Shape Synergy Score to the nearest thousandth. 0.094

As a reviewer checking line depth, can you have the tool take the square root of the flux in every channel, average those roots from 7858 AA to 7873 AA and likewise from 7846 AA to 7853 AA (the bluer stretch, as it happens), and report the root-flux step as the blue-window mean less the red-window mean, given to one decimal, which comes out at 0.0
